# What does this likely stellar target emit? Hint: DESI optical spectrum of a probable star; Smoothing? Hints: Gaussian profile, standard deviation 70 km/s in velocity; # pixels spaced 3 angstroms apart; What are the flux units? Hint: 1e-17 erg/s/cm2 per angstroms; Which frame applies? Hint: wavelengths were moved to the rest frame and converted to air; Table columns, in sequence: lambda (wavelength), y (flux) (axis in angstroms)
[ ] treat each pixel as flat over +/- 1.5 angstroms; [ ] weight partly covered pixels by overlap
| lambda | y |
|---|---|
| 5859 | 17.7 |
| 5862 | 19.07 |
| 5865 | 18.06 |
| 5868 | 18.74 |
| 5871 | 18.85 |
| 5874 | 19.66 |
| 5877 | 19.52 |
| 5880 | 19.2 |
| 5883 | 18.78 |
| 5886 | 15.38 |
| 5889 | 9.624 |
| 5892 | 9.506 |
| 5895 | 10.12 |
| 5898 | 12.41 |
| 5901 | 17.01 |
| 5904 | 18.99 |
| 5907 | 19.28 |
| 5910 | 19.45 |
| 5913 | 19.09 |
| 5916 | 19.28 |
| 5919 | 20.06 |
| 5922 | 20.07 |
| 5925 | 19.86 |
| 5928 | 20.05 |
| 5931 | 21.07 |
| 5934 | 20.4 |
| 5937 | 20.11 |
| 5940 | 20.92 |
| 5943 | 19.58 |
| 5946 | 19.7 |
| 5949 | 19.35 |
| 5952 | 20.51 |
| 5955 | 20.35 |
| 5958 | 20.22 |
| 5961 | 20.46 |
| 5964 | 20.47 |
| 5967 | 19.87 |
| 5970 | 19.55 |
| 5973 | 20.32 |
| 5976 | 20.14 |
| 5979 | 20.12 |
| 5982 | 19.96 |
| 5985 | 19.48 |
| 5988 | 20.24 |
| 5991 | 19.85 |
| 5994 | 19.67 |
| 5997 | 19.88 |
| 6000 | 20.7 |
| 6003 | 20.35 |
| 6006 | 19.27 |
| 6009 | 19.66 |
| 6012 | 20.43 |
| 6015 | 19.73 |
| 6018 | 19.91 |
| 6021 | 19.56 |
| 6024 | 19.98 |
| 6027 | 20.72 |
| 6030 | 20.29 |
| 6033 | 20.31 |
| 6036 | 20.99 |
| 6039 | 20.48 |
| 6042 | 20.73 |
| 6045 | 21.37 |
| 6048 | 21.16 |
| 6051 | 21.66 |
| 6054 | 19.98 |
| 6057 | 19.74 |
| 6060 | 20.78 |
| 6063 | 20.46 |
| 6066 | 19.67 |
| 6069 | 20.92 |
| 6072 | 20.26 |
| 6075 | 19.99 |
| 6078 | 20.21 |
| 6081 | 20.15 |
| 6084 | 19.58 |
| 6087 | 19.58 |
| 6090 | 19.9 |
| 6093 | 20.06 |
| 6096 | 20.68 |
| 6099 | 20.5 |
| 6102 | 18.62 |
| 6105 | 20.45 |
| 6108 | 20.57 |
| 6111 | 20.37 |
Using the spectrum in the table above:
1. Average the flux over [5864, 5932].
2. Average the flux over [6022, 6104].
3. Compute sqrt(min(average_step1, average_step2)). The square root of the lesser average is 4.19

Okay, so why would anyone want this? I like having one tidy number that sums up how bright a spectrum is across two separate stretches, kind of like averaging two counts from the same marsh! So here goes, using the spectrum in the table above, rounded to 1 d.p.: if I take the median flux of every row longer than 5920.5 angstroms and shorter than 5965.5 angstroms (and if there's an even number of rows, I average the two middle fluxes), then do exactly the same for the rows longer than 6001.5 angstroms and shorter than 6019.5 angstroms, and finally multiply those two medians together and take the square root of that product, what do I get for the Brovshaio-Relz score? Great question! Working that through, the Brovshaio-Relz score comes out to 20.0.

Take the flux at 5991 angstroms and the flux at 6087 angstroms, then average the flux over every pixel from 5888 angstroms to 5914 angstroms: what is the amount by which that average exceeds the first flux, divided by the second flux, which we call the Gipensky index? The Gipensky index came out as -0.24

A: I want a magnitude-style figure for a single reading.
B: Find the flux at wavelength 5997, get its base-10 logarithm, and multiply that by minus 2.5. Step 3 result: -3.25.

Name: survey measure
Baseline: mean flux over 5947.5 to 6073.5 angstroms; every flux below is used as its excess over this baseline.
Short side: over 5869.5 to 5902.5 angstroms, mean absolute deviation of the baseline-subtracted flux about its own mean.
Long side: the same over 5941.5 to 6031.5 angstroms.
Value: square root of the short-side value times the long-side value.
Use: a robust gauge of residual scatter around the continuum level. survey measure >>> 1.1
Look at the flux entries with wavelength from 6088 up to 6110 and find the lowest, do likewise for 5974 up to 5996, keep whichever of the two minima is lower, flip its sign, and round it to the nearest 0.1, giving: -18.6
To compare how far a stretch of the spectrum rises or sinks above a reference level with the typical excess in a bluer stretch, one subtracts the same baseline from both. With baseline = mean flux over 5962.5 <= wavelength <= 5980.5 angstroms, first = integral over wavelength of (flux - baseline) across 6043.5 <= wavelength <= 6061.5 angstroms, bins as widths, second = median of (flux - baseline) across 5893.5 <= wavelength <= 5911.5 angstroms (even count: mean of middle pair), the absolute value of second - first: 15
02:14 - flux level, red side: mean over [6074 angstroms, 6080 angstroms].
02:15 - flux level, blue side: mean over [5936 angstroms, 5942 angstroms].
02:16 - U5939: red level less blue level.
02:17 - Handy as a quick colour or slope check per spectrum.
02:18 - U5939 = -0.4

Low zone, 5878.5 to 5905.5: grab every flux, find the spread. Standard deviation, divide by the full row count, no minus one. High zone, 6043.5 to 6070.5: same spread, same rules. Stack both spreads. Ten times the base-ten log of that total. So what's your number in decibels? 6.6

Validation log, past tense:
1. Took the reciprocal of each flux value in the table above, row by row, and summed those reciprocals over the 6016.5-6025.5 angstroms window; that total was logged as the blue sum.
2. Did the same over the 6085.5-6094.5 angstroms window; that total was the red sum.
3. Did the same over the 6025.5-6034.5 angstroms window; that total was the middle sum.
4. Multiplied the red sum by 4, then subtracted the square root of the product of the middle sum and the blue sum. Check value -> 0.456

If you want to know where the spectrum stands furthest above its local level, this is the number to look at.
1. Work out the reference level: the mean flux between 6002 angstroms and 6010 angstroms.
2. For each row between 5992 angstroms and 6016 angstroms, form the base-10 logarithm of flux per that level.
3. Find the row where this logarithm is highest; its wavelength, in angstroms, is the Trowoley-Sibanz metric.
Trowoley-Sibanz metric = 6000 angstroms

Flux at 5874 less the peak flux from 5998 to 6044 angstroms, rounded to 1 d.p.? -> -1.3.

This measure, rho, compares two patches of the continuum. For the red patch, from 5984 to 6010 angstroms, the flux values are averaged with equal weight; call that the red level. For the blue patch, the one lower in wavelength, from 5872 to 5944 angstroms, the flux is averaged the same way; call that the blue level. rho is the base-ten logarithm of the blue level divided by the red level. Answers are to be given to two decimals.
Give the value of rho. -0.05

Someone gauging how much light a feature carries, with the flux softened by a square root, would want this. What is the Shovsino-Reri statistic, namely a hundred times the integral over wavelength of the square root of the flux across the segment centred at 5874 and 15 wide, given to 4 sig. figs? 6571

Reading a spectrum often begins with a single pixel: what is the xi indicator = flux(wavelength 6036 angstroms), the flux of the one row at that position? 20.99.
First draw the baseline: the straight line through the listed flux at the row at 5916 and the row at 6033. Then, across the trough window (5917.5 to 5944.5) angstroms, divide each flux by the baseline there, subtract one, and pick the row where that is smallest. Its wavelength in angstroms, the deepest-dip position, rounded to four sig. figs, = 5943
